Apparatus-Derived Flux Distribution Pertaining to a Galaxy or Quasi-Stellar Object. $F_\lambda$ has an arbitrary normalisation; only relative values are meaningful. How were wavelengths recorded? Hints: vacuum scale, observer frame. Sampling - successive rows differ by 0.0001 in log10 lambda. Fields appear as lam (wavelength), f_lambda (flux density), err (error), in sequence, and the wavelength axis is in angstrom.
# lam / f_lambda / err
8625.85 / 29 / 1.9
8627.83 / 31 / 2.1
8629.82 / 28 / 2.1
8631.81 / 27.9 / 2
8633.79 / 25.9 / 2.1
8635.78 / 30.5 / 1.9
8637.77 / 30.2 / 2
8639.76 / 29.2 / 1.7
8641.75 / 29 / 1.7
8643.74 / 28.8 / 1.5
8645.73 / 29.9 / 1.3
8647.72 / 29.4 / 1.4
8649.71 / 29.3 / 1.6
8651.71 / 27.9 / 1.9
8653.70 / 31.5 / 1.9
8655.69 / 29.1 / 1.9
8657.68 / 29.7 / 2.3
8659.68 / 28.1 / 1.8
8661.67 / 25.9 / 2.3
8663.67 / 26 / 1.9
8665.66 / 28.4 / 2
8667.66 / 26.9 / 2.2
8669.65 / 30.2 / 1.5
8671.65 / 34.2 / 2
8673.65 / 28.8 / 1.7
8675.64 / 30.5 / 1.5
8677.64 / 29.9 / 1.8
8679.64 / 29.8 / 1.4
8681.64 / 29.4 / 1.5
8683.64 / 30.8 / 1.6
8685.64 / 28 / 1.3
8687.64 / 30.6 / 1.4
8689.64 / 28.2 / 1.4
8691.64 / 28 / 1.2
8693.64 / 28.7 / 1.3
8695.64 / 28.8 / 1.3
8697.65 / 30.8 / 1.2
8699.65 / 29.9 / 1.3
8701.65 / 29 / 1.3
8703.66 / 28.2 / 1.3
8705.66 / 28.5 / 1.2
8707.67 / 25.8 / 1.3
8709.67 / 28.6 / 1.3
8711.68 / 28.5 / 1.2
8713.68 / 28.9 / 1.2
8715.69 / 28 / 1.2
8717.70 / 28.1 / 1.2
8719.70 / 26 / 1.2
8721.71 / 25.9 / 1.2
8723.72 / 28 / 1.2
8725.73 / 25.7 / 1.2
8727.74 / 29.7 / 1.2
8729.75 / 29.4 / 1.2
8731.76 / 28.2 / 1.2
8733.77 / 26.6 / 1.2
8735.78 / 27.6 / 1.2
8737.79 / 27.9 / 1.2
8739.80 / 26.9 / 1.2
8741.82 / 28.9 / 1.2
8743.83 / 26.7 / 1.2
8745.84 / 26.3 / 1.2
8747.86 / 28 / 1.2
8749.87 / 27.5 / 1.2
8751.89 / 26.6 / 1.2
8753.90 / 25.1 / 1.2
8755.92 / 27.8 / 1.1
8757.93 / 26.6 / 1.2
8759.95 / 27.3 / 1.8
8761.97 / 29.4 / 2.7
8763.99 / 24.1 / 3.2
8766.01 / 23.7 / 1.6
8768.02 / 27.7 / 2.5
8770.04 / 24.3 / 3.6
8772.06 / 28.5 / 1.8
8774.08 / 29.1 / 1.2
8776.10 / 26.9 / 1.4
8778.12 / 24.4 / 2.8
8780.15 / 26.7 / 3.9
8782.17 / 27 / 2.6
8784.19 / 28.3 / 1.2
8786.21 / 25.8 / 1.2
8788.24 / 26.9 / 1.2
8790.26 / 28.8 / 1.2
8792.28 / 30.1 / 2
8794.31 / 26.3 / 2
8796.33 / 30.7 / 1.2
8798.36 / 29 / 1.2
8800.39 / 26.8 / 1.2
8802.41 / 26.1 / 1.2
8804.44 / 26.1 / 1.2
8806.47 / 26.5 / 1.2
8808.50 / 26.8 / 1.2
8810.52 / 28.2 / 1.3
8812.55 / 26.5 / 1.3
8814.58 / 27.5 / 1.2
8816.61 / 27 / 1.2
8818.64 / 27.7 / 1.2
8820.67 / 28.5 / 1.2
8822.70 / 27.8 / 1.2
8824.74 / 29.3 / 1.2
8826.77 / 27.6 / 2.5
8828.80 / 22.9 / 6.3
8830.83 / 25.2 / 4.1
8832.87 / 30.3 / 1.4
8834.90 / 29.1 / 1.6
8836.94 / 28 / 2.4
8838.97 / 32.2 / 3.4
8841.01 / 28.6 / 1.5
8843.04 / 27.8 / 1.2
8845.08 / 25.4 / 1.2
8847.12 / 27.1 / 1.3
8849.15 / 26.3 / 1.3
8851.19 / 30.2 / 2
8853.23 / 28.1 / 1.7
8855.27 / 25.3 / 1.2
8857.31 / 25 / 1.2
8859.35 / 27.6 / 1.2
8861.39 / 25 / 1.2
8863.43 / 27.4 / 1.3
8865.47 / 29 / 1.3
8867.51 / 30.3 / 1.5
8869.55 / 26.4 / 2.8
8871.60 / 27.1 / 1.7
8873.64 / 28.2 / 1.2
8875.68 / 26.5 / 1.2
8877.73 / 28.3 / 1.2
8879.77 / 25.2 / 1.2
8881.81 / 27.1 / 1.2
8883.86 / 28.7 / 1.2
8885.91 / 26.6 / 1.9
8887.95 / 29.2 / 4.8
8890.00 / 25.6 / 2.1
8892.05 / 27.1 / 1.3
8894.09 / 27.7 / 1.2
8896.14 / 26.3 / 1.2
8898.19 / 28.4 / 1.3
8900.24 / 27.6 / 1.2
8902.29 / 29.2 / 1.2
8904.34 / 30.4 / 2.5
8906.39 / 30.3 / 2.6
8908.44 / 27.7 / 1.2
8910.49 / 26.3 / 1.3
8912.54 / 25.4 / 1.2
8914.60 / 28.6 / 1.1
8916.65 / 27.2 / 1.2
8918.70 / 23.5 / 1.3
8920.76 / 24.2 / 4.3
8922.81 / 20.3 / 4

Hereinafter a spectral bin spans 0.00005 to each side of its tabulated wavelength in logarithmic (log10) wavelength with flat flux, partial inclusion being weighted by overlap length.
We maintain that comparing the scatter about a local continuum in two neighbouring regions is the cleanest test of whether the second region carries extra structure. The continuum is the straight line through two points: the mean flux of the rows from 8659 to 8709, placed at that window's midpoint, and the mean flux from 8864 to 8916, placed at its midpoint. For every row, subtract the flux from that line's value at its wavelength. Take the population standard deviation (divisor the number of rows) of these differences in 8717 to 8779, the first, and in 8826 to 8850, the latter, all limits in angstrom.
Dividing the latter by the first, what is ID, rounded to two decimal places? 1.51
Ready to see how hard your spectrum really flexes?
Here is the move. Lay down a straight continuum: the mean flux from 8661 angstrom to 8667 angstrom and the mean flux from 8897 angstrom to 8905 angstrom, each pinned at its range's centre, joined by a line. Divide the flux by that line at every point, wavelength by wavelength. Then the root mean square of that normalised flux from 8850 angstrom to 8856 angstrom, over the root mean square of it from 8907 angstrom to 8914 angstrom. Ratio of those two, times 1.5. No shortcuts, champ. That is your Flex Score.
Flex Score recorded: 1.61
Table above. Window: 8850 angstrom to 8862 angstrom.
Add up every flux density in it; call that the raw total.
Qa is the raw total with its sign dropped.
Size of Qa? 161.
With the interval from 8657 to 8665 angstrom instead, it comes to 110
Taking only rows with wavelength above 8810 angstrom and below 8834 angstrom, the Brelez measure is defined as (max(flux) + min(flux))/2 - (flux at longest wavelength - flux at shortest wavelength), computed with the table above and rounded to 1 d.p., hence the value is 24.5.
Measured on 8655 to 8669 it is 30.0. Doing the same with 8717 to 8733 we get 27.6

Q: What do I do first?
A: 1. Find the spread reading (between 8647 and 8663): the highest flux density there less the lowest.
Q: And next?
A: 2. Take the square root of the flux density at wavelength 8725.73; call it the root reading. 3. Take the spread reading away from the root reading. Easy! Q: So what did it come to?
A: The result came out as -0.5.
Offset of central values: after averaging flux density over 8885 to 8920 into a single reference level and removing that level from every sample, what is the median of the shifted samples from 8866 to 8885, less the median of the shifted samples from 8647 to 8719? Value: -1.7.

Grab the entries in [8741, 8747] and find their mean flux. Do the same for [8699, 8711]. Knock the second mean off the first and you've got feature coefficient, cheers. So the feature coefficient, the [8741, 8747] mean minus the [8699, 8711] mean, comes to -1.0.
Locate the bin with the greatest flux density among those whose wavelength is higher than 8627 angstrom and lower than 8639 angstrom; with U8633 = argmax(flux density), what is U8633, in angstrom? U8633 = 8627.83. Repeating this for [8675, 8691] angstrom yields 8683.64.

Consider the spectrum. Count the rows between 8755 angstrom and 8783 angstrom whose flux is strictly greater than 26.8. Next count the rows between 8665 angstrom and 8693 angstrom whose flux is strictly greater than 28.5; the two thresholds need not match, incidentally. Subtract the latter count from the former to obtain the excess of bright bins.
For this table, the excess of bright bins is -1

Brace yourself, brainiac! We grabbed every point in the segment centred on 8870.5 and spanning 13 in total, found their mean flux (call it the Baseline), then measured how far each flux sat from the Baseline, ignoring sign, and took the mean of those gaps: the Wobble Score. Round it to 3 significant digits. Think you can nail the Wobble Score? 1.25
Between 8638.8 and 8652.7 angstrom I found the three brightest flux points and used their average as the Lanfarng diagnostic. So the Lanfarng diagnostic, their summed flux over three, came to 29.5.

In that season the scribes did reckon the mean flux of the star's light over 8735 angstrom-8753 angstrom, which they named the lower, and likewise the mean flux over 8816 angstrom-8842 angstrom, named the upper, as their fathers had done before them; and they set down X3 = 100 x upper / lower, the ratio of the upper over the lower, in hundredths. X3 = 102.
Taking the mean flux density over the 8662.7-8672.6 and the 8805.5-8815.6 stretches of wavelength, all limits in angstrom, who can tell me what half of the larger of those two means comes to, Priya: 14.6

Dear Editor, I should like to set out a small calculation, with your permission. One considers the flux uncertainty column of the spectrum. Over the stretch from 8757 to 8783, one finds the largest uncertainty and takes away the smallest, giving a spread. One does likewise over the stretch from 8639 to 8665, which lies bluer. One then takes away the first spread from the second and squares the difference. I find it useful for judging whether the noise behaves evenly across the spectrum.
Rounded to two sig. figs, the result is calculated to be 2.9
